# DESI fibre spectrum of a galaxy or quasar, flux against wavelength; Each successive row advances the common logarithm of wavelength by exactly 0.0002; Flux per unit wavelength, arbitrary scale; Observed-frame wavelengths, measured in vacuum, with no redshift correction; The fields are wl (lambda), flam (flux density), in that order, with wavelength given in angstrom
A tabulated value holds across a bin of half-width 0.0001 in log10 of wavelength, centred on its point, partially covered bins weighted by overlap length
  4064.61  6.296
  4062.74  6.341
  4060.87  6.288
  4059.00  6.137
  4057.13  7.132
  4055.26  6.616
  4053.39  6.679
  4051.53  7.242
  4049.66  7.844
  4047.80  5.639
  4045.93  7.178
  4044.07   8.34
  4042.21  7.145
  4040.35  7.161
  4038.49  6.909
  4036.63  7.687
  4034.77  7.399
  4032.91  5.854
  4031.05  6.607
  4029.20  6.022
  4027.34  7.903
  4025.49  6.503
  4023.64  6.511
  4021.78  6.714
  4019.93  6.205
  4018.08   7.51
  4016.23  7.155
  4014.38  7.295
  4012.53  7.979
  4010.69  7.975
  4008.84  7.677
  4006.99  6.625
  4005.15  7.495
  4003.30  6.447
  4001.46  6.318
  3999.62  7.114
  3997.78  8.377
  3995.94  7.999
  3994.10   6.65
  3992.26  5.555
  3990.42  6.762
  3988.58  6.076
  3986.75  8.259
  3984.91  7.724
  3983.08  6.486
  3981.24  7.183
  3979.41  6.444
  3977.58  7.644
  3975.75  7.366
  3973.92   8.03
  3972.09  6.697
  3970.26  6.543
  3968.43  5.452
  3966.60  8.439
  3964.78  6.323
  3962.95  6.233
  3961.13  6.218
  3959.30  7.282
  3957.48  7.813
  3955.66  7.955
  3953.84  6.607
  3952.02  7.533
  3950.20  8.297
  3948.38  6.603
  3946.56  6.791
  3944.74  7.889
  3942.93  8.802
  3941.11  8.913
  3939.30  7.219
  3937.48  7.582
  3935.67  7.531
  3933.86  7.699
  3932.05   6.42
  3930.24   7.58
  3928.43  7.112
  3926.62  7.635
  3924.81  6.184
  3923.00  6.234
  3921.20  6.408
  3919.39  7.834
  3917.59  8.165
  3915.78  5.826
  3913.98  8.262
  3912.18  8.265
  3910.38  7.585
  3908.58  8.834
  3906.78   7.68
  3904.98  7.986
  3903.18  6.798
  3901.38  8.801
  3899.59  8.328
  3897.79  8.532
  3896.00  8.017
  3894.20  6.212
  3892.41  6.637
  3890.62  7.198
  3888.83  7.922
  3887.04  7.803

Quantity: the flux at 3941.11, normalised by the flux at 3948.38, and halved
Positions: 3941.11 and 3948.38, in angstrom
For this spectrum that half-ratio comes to 0.67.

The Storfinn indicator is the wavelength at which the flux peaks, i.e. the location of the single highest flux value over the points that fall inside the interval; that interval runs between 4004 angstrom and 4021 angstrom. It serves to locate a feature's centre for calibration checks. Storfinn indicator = 4012.53 angstrom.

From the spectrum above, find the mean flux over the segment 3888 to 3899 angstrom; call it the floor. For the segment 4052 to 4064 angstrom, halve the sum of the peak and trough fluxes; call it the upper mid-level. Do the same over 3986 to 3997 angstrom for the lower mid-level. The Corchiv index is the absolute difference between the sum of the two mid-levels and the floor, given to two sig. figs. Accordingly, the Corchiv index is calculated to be 6.1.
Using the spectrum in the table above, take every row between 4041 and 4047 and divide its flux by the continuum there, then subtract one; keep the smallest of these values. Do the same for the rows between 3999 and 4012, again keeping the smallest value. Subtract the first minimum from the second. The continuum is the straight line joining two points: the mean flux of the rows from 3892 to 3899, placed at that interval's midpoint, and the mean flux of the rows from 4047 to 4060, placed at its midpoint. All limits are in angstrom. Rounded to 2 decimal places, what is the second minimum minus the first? -0.14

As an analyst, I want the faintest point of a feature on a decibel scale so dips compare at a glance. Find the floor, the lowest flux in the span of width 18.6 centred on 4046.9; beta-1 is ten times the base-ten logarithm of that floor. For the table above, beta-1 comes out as 7.51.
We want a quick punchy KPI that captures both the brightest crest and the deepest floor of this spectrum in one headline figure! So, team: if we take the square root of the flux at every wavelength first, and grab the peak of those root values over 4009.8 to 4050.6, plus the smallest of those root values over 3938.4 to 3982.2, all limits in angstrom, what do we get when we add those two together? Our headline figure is 5.22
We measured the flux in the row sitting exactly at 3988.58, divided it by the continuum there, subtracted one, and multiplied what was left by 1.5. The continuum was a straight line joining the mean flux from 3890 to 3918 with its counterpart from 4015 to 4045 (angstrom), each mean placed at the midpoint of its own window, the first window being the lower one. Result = -0.24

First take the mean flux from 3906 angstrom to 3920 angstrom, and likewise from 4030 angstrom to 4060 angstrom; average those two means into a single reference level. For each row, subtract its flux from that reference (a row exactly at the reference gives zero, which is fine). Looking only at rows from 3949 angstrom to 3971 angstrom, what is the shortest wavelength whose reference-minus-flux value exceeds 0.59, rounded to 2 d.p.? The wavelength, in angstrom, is 3953.84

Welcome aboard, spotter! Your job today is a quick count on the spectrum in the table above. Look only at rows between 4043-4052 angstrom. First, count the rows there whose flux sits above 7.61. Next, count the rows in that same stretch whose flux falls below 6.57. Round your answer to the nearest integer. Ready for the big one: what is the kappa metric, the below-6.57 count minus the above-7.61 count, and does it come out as -1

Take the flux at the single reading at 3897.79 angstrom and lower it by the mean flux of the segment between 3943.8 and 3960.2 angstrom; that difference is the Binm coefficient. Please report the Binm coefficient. 1.1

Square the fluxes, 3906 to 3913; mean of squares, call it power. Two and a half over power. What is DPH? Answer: 0.038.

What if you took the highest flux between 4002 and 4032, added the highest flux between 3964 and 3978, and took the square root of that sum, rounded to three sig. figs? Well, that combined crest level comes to 4.05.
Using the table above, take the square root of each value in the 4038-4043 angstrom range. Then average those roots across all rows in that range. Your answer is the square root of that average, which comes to 1.63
